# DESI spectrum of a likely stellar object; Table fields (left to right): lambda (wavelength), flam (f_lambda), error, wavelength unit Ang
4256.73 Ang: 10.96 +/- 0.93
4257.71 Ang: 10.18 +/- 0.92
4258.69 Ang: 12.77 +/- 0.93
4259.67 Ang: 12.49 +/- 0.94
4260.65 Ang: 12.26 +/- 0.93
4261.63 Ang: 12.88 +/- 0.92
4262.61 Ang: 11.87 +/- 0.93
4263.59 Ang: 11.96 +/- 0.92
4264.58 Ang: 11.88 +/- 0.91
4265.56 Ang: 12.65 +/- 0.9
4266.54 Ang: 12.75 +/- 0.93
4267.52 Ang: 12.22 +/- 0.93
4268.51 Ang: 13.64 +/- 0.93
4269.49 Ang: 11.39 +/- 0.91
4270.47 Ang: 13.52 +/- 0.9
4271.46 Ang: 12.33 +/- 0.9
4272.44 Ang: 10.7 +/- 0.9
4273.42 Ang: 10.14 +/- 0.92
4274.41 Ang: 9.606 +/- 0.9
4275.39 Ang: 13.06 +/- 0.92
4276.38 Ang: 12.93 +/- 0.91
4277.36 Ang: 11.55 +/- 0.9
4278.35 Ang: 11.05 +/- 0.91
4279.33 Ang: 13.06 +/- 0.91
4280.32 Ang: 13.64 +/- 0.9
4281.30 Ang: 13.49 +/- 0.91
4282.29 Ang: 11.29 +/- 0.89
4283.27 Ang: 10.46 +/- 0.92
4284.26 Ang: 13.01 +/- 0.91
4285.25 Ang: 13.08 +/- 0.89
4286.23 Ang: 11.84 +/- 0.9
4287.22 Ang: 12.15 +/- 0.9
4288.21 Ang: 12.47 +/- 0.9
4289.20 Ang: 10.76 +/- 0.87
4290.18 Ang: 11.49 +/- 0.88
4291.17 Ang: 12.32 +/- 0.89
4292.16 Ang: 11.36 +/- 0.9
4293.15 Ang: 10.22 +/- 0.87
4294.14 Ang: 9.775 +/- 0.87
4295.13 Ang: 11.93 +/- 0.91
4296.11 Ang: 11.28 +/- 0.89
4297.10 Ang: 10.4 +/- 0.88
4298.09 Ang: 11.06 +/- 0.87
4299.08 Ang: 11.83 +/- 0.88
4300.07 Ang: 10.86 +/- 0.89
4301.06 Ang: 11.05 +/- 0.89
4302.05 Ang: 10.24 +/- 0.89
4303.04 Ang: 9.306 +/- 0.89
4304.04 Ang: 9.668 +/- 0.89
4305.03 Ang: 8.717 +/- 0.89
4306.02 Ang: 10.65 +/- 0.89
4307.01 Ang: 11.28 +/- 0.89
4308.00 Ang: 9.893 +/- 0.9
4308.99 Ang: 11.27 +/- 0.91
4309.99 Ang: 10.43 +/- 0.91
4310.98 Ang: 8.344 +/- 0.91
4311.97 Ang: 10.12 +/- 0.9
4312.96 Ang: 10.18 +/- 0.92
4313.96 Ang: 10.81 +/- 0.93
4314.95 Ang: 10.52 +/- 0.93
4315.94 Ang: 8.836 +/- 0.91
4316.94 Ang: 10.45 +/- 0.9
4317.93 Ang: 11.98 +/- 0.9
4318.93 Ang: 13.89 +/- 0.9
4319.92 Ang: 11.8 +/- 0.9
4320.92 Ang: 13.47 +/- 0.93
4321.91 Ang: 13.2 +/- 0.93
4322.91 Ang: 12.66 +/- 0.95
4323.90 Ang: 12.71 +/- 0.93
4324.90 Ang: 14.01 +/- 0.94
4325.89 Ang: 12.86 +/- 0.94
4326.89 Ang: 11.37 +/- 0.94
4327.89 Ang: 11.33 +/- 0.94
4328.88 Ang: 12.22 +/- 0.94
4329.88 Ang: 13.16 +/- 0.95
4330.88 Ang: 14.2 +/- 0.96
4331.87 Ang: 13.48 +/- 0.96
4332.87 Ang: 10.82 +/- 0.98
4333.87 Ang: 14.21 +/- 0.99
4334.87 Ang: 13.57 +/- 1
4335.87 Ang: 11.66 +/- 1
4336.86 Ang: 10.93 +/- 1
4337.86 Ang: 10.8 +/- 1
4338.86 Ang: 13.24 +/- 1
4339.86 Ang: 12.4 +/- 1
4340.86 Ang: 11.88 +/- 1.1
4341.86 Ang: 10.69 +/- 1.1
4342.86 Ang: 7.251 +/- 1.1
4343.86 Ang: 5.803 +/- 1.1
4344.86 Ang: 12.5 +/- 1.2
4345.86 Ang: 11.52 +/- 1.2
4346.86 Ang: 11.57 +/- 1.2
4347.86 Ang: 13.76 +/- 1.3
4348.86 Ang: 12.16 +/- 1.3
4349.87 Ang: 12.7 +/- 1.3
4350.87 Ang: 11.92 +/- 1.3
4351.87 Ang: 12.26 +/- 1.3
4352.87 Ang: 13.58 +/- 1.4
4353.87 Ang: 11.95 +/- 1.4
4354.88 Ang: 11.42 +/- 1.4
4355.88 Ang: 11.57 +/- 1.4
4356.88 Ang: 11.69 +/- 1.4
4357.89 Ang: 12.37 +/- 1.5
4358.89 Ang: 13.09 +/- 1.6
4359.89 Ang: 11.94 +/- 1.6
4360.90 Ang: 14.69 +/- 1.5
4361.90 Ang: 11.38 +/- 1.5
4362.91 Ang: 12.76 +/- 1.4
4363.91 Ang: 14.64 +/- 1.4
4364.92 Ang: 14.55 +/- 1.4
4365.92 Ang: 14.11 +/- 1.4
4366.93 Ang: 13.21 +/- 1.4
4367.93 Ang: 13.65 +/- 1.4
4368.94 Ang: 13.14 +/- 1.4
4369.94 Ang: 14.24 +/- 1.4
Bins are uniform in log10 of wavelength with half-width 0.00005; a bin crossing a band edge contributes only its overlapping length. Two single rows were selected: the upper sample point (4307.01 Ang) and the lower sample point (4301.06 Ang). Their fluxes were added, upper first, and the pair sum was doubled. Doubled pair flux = 45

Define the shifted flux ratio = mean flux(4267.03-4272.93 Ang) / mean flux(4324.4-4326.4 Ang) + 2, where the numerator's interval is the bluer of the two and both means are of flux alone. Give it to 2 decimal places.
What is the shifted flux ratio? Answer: 2.92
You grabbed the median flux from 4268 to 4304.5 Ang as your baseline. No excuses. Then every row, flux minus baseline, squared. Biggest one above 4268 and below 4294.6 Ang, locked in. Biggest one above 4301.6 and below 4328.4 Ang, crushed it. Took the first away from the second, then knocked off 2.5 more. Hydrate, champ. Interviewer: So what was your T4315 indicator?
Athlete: 1.7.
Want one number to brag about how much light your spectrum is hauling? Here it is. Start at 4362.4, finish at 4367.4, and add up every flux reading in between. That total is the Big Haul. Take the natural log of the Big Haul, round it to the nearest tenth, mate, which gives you 4.2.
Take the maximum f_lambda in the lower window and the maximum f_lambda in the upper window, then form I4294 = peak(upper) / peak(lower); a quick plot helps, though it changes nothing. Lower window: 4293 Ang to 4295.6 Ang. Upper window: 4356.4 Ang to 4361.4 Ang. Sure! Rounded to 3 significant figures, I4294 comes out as 1.23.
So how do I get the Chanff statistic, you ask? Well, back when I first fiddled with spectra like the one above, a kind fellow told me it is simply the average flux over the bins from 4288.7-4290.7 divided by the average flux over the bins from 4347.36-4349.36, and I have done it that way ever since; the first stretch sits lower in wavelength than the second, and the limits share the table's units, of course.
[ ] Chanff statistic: 0.86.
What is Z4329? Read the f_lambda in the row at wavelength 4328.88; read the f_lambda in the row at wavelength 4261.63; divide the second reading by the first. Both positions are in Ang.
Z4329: 1.05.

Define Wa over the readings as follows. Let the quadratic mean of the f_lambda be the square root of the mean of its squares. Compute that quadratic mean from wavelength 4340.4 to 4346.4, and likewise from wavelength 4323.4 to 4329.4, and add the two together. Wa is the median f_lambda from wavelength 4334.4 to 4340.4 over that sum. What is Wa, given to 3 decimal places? 0.530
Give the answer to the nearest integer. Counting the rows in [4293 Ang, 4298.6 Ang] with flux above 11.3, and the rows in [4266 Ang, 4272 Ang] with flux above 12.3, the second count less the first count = 3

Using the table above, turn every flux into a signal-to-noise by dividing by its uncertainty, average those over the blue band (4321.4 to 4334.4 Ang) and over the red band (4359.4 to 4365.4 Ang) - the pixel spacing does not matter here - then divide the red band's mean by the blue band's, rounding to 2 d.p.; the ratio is 0.68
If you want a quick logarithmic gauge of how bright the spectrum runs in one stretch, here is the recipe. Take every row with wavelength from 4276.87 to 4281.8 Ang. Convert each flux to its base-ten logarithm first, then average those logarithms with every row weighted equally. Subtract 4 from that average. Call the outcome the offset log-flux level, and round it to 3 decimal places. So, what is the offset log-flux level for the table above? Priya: -2.903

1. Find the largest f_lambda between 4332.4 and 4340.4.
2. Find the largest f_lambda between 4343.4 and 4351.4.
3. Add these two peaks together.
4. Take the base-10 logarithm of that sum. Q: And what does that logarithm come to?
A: 1.447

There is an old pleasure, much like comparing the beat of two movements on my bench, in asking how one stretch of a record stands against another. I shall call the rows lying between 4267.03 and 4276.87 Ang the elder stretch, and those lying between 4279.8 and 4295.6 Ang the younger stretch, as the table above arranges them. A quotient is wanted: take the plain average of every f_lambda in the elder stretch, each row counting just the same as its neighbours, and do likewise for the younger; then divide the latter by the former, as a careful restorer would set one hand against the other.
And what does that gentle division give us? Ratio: 0.99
